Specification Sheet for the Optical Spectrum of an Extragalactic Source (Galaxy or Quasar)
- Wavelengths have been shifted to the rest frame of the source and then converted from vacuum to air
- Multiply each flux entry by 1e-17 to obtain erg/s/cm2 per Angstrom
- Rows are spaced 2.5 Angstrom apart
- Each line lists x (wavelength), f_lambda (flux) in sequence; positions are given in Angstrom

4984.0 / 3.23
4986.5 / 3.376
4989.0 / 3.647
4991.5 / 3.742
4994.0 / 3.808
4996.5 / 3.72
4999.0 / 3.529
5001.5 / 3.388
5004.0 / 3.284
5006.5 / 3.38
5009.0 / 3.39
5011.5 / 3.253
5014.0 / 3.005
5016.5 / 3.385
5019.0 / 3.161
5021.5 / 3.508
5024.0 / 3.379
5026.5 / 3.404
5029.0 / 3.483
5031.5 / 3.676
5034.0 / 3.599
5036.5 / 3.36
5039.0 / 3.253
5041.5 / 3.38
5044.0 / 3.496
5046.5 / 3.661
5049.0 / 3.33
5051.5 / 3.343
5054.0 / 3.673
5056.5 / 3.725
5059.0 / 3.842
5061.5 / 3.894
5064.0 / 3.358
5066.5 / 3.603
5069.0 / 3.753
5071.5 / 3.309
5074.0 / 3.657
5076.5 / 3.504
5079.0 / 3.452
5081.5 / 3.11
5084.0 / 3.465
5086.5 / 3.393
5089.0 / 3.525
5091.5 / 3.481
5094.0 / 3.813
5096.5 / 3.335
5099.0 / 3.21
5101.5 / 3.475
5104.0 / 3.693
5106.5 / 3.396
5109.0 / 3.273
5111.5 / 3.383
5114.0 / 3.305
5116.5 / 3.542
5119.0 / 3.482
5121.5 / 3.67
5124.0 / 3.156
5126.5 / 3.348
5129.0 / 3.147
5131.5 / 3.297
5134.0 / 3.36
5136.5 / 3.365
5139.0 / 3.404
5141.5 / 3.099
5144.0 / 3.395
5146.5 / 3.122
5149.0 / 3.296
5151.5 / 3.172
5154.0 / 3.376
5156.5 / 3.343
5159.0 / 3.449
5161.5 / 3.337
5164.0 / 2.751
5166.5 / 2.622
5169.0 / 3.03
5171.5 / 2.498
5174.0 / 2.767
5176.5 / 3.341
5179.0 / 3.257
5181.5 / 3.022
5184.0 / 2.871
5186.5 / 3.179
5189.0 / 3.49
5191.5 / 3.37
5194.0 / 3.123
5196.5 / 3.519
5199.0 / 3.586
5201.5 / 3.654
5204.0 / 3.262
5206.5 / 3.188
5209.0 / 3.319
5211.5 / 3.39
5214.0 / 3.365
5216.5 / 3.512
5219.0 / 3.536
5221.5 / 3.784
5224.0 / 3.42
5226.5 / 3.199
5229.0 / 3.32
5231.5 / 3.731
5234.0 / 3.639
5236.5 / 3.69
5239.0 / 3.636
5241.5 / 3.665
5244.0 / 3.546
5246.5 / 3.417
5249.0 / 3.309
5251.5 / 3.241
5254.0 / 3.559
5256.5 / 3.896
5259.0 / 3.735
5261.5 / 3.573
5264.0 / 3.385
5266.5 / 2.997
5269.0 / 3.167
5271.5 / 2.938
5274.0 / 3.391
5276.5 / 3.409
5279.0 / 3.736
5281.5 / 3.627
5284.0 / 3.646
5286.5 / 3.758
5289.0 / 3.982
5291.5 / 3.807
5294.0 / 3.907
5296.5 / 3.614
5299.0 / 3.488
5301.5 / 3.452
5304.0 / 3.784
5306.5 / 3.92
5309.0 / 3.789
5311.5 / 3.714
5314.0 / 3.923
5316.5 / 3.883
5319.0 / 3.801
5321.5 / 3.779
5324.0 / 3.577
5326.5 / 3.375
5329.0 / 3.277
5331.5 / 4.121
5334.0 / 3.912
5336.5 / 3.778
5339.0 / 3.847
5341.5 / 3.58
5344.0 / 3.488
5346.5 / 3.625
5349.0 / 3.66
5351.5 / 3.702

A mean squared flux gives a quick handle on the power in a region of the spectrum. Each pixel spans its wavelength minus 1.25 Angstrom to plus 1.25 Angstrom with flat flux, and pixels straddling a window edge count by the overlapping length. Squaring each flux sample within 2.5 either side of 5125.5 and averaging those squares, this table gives 10.6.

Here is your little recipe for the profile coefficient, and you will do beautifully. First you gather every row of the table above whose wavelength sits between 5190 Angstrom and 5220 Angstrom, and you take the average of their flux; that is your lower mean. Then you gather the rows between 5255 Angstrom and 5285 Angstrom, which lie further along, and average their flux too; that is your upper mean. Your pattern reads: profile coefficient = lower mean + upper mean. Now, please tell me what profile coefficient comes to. 6.86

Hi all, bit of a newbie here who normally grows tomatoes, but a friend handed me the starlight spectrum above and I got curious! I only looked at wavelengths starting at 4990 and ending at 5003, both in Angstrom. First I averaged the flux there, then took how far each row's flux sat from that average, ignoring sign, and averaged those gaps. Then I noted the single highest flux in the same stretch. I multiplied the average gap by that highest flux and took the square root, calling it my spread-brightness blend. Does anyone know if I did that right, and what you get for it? 0.74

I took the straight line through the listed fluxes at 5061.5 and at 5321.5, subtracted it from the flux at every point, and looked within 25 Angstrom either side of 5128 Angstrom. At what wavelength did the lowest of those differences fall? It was 5141.5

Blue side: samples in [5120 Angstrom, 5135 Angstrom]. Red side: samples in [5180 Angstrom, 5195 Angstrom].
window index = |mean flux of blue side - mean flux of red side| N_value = 0.15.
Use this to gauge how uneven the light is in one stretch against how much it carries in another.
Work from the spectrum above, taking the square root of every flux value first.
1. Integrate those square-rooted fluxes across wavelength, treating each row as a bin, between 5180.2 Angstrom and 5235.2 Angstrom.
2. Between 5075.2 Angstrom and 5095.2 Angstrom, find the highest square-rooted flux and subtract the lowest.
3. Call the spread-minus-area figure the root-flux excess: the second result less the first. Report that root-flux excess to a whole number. -101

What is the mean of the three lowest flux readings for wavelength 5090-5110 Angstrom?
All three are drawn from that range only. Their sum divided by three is 3.27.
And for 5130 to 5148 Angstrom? 3.17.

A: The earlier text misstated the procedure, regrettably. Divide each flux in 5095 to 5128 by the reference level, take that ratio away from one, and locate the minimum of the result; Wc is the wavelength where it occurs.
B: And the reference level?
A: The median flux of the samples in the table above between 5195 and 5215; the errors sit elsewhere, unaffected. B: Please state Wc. 5104.0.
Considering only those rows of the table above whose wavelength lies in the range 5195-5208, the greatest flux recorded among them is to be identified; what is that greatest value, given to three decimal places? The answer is 3.654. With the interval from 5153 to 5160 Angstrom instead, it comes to 3.449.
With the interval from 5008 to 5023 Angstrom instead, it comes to 3.508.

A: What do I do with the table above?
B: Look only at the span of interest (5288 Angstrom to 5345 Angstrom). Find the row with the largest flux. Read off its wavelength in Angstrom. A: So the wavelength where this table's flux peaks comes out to 5331.5 Angstrom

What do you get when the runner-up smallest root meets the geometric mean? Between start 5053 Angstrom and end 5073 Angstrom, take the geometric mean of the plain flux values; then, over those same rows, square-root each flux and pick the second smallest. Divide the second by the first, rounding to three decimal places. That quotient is 0.504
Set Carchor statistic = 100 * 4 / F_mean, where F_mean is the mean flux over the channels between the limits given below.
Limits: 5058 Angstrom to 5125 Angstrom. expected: 115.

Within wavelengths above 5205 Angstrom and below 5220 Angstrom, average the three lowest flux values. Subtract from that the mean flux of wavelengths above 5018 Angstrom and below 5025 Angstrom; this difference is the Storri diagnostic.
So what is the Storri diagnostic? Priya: -0.06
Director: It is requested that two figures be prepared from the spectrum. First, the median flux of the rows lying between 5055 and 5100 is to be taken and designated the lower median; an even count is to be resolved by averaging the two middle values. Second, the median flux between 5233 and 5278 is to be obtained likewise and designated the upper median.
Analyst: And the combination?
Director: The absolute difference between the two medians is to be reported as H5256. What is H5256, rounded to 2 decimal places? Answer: 0.01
